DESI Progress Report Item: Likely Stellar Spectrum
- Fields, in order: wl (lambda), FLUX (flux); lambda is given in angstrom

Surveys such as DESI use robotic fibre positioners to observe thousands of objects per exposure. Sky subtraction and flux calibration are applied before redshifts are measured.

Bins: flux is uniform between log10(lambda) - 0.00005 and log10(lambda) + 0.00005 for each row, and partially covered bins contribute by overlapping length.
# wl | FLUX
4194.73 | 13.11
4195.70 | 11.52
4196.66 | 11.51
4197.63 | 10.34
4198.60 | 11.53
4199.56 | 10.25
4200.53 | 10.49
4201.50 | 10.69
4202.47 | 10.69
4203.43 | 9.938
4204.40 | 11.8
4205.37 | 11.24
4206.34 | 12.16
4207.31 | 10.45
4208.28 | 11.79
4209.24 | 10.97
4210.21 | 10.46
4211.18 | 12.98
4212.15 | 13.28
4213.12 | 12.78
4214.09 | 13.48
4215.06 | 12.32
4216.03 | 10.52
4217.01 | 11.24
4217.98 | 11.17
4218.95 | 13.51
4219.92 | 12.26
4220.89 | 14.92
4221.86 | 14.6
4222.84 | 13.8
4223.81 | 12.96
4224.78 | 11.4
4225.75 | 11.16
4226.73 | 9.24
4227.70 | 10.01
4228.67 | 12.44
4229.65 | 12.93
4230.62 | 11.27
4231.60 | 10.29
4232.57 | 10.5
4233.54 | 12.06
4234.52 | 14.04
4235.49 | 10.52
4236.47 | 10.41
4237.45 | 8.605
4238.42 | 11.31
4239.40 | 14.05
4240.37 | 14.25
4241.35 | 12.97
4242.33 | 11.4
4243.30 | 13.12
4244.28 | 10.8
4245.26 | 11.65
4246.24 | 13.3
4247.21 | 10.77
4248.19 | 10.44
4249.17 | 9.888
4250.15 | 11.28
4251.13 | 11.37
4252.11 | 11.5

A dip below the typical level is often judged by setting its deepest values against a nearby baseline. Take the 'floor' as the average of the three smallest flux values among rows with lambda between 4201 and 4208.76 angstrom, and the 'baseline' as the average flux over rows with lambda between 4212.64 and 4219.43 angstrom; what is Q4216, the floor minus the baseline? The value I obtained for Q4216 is -1.8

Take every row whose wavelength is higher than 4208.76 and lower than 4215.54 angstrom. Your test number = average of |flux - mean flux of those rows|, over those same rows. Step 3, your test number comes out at 0.9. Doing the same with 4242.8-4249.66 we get 1.1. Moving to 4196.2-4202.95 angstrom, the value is 0.4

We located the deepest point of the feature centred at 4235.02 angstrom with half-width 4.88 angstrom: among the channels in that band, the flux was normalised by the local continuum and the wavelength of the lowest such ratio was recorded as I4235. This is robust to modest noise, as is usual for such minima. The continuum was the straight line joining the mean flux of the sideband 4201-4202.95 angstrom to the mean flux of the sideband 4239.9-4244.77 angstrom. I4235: 4237.45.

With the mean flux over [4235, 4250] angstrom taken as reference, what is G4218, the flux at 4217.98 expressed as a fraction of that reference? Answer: 0.97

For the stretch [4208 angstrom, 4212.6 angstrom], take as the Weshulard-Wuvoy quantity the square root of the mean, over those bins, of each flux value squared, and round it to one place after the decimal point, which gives 11.9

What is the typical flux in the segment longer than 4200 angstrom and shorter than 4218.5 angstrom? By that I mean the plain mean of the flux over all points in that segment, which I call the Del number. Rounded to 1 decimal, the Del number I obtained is 11.5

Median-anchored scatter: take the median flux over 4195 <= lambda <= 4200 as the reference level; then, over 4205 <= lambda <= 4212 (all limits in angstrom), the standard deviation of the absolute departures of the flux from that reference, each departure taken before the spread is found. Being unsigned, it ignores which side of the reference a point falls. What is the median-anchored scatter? 0.4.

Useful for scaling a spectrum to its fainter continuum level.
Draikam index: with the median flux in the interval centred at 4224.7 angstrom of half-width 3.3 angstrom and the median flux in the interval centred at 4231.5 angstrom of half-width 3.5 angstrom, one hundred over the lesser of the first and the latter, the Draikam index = 8.77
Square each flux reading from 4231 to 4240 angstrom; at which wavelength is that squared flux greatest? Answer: 4239.40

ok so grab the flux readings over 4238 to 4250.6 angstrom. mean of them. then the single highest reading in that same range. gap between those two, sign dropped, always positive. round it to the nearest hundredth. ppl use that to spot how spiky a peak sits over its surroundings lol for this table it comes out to 2.31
